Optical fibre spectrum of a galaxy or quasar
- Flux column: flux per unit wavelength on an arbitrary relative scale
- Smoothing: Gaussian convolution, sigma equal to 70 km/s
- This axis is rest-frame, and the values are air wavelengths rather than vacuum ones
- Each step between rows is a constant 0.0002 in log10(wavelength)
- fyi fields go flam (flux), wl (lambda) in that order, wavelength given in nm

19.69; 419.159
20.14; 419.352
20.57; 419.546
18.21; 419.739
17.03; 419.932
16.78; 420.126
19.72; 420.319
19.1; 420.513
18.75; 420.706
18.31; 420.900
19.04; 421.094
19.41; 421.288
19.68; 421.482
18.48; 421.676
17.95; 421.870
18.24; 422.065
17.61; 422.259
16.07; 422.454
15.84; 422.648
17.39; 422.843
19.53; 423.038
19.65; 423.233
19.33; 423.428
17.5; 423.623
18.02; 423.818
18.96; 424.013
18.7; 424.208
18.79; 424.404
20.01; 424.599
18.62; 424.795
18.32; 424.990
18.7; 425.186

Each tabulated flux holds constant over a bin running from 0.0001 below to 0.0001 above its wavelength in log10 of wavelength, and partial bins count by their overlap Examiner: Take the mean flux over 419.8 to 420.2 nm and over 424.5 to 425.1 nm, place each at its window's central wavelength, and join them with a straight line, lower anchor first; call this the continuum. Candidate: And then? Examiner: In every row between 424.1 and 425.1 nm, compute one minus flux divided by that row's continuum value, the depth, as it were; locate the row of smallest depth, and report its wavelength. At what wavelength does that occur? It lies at 424.599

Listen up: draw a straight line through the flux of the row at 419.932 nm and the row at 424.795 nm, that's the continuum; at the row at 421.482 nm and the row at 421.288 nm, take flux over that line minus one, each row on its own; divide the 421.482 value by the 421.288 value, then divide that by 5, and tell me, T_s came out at 0.22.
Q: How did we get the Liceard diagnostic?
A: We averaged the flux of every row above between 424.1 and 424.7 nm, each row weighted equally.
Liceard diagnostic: 19.2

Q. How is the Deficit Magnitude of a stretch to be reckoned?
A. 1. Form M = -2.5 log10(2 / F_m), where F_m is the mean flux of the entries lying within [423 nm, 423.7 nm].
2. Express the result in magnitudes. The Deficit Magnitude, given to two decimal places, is 2.44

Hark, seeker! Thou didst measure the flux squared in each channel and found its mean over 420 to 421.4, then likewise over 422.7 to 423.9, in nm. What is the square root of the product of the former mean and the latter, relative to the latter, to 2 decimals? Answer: 1.01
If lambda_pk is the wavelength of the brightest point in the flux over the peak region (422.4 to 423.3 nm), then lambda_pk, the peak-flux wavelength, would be 423.233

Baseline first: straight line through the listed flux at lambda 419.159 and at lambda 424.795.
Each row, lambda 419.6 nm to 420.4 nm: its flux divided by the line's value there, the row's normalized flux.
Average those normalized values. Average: 0.92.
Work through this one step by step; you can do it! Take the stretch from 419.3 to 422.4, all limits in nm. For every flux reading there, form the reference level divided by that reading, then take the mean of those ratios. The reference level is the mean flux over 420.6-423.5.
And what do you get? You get 0.99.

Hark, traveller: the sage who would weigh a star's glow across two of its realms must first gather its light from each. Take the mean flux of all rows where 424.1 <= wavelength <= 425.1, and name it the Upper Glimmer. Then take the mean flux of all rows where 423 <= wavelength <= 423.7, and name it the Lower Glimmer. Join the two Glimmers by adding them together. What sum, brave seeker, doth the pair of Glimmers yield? 37.9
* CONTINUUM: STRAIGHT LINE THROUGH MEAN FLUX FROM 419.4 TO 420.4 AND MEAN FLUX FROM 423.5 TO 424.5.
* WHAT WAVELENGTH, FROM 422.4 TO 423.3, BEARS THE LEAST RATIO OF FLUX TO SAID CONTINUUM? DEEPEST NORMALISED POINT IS 422.648 nm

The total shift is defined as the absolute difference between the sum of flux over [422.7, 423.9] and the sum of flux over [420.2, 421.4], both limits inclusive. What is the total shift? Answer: 2.9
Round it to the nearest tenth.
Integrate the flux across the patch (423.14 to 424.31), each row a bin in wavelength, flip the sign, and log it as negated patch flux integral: -21.9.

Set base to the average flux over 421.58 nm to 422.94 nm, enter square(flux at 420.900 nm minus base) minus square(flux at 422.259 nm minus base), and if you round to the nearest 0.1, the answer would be 0.8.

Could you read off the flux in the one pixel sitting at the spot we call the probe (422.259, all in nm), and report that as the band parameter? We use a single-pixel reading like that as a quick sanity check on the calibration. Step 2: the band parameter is 17.61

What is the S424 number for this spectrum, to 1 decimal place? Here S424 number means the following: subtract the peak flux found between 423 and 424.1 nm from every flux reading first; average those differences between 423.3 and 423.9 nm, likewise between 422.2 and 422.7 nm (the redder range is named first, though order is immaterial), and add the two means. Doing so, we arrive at -4.5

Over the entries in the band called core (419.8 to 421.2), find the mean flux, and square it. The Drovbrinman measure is 338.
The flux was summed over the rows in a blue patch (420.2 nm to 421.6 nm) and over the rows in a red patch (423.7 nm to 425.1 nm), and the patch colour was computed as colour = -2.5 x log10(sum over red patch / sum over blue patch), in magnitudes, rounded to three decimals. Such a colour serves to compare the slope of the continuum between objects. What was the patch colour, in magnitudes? 0.021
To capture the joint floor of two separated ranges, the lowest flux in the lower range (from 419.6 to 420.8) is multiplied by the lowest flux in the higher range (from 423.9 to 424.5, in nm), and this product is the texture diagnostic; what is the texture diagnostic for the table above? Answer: 314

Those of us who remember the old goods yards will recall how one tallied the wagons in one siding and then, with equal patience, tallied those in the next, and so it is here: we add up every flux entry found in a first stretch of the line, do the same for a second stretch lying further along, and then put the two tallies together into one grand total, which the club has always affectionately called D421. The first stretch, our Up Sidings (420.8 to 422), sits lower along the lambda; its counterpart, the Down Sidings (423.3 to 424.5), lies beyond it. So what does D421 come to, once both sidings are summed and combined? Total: 224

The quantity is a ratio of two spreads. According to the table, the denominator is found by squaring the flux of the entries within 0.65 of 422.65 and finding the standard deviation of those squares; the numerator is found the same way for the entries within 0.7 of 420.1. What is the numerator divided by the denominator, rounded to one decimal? 1.0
